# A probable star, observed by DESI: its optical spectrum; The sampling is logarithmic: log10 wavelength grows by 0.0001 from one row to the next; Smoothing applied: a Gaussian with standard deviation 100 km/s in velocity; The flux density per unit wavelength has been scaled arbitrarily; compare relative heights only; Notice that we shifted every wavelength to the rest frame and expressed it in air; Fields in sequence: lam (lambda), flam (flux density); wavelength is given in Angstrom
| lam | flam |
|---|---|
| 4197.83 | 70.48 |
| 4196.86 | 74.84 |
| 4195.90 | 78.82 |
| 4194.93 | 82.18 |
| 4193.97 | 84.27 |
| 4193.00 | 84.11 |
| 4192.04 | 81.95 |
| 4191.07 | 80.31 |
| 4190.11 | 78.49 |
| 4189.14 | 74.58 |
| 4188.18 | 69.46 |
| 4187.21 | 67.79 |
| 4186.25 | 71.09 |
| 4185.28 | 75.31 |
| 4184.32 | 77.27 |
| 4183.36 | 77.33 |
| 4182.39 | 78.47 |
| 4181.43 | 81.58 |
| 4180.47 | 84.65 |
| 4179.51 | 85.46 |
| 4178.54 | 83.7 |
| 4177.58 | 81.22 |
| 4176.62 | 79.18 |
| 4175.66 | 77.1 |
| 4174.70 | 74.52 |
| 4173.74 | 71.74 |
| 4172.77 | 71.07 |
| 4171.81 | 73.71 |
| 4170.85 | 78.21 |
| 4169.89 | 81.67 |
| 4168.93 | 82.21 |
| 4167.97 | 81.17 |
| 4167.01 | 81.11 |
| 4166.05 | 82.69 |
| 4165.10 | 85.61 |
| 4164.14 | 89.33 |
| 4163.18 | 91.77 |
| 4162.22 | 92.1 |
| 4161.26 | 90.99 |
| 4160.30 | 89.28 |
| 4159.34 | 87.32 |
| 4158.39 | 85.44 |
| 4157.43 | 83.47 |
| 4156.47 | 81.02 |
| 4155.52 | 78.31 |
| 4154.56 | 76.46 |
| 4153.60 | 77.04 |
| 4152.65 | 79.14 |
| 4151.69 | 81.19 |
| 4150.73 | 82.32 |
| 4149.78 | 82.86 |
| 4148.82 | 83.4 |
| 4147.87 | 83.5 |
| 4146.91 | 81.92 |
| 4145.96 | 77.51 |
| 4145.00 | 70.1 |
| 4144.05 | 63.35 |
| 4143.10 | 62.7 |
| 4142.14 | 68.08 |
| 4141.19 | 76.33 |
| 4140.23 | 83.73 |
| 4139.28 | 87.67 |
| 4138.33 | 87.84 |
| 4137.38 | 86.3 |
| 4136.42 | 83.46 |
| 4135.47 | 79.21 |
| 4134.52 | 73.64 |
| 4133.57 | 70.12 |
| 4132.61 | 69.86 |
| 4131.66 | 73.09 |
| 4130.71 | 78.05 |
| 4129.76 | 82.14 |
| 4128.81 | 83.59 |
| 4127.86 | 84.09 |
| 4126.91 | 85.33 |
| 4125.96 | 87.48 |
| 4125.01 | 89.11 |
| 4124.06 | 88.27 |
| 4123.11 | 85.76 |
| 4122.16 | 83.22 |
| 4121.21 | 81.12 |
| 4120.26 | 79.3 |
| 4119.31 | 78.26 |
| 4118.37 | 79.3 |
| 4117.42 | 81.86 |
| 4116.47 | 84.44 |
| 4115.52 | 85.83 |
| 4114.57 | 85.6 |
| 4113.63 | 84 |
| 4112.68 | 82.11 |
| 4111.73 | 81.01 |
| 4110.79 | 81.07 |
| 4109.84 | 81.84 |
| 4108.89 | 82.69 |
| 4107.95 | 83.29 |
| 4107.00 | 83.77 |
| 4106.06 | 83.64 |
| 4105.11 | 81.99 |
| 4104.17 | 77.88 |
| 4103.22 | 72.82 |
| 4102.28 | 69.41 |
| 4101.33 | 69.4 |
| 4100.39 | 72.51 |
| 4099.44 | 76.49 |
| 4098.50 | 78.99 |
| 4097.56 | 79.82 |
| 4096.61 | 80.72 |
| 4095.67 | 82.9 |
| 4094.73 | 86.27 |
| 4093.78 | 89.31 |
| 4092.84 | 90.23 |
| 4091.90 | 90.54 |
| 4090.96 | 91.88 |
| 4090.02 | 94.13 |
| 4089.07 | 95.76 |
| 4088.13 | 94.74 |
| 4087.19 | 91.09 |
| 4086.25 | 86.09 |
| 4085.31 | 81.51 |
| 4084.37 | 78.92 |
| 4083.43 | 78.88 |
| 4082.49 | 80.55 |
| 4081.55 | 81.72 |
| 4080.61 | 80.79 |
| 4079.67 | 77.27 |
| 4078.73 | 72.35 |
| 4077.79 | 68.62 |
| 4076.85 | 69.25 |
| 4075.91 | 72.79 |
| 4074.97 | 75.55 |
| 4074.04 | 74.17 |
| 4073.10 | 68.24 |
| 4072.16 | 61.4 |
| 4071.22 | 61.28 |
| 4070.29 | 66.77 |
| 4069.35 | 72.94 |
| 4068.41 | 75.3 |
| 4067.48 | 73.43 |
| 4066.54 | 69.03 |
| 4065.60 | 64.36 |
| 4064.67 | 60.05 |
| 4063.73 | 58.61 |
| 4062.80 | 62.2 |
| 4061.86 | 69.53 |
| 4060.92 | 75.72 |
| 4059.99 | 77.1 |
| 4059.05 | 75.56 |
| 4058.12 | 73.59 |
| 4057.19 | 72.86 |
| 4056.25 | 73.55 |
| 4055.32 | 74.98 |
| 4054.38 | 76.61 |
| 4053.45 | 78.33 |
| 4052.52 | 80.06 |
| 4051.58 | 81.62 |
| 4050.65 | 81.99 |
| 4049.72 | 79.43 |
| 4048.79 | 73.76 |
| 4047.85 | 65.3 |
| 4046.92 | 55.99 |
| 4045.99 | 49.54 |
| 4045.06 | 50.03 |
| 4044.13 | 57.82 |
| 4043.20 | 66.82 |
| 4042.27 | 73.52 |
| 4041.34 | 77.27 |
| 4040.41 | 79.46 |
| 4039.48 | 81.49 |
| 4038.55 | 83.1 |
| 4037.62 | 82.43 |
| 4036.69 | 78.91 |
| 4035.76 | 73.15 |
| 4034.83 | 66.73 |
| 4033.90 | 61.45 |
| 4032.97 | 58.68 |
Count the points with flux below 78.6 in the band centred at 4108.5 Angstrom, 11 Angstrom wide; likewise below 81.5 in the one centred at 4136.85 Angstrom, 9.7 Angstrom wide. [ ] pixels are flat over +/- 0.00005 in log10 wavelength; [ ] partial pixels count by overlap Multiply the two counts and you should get 10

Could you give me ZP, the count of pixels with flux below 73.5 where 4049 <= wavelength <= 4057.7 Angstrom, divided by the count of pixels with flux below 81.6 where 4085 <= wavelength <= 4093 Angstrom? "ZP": 1.00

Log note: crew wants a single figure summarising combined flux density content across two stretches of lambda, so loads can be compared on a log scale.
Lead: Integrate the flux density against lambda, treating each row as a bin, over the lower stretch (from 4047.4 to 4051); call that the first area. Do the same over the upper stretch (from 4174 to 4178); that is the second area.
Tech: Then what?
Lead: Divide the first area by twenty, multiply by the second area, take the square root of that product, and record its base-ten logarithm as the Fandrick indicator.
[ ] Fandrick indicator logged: 1.81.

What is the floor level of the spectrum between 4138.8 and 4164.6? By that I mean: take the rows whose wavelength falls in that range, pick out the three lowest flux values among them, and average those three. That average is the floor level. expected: 64.7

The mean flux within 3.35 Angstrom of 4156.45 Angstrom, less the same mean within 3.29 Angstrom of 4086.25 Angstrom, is -5.4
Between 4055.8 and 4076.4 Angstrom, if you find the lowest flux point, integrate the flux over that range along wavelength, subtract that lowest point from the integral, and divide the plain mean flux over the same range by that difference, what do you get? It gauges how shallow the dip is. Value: 0.0506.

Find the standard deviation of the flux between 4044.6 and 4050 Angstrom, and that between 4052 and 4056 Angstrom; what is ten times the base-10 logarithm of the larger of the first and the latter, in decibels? 11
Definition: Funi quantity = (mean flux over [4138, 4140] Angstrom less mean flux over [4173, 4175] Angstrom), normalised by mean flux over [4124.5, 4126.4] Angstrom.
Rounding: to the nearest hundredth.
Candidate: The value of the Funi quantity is 0.17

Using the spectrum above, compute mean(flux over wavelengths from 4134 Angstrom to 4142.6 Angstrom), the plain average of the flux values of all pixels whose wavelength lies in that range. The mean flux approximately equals 81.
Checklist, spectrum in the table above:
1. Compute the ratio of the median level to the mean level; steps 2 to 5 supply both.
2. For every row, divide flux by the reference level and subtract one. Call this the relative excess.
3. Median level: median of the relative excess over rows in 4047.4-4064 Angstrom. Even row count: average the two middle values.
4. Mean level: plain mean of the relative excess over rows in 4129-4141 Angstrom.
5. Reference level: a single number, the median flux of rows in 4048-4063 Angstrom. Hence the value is -0.09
